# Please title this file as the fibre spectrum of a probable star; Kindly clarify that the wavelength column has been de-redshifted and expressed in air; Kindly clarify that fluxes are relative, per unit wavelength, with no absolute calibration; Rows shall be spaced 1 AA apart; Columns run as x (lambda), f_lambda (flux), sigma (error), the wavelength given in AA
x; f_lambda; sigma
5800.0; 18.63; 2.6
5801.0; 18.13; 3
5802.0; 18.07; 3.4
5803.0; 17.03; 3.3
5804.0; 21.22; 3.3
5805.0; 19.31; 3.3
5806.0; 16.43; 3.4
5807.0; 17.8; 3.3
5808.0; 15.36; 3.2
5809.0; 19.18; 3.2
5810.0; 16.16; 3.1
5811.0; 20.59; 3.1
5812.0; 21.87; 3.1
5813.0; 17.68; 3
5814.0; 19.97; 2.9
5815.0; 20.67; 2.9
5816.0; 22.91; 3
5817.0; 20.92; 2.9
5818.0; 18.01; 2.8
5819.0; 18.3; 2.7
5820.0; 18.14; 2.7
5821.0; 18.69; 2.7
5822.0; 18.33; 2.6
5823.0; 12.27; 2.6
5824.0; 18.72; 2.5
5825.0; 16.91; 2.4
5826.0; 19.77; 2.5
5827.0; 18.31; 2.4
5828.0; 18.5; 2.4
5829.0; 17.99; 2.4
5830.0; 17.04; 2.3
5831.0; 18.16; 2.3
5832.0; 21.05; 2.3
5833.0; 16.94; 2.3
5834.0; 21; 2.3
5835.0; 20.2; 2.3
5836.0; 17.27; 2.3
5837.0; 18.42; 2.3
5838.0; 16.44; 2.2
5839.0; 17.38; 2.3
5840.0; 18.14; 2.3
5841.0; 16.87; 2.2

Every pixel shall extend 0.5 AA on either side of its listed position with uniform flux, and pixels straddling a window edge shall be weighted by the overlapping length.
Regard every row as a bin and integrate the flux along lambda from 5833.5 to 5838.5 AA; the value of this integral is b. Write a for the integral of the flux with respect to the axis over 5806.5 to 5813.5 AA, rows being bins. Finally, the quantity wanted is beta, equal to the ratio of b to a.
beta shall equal 0.73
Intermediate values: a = 129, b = 93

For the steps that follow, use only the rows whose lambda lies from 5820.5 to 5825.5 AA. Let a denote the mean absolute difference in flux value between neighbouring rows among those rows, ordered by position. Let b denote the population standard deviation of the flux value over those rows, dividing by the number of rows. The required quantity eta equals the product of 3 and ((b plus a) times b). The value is 45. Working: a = 3.7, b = 2.4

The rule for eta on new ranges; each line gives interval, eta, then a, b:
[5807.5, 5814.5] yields 36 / 3.2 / 2.2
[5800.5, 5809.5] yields 19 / 2.2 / 1.6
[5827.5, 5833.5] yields 13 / 1.9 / 1.4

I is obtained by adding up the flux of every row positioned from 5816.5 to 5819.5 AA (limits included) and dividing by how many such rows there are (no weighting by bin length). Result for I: 19.1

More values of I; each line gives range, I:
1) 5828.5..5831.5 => 17.7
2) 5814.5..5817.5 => 21.5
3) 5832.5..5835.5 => 19.4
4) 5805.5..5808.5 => 16.5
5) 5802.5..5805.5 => 19.2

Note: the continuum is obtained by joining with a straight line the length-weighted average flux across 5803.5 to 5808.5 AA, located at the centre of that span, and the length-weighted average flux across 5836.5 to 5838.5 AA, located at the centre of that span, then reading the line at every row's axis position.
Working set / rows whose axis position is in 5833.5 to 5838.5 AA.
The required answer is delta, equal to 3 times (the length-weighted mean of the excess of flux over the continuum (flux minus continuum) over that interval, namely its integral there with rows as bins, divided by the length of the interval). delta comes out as 3.6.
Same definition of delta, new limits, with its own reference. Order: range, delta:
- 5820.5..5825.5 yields -2.2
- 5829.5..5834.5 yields 3.9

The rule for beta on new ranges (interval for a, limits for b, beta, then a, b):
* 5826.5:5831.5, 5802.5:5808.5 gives 1.19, 90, 107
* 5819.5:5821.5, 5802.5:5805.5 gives 1.56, 37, 58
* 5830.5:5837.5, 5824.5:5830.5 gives 0.82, 133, 109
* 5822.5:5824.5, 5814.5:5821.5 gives 4.44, 31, 138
